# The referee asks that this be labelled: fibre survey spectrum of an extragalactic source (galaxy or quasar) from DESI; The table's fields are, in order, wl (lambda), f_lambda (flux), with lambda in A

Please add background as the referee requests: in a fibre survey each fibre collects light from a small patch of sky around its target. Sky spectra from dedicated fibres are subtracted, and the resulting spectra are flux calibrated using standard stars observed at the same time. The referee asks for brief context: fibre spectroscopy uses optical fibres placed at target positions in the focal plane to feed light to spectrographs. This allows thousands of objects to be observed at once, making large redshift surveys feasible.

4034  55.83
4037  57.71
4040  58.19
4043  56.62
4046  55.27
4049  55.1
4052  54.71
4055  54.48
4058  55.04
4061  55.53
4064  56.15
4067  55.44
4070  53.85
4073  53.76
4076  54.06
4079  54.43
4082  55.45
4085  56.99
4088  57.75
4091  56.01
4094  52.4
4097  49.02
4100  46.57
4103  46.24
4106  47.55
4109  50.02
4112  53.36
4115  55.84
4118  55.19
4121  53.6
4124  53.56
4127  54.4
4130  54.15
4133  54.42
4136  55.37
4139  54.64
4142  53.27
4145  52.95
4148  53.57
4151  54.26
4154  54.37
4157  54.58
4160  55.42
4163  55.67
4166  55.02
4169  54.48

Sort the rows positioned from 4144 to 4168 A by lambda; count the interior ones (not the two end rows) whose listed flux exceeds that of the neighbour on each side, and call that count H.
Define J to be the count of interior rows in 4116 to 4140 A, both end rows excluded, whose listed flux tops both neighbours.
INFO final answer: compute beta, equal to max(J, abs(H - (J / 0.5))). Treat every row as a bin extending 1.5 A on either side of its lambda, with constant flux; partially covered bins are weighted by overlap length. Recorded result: 3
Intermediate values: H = 1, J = 2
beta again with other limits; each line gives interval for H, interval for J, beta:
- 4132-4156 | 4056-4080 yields 1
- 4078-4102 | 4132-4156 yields 1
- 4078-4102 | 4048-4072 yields 1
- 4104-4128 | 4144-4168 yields 1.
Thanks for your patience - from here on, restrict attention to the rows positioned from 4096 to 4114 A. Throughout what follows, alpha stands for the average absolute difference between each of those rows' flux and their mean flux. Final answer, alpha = 2.0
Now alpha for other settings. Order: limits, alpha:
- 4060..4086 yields 0.9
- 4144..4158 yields 0.5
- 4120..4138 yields 0.5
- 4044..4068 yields 0.4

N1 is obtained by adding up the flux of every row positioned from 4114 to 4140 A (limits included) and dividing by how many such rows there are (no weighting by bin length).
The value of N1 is 54.6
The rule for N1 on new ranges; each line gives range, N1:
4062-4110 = 52.9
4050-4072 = 55.0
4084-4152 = 53.1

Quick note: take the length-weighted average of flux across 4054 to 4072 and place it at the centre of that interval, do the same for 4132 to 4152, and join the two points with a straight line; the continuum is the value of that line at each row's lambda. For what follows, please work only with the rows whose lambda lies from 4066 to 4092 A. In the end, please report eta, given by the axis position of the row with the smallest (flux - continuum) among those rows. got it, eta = 4073 A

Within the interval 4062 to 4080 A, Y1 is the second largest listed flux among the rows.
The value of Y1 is 55.44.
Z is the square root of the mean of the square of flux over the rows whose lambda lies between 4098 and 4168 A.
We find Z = 53.3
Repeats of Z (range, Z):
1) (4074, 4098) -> 54.6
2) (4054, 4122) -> 53.5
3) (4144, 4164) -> 54.4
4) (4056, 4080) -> 54.8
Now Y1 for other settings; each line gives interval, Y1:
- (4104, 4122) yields 55.19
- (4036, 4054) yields 57.71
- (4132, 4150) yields 54.64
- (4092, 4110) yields 50.02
